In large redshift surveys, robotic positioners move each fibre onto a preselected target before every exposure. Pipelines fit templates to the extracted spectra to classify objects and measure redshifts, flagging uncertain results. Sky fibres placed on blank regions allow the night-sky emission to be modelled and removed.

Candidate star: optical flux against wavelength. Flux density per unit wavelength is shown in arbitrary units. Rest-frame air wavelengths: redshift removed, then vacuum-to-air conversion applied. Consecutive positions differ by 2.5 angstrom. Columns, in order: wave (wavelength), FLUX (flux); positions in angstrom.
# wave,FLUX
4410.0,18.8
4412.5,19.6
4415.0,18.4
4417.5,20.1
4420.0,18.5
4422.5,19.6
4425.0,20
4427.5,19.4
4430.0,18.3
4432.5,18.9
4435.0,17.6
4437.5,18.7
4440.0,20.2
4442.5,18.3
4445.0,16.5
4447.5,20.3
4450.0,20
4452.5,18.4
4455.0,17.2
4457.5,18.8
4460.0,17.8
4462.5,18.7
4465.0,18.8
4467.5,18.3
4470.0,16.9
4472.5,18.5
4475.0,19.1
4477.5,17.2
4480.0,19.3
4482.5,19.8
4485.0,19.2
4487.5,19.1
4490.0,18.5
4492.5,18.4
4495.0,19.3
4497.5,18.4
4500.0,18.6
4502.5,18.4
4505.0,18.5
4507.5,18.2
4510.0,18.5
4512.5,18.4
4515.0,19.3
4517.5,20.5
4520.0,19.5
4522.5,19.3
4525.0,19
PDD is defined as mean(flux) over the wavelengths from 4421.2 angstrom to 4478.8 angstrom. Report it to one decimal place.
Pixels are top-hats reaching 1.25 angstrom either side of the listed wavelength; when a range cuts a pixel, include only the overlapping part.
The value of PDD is 18.6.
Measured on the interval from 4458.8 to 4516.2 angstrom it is 18.6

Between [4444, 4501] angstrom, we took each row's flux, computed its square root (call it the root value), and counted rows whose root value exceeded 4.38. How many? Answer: 6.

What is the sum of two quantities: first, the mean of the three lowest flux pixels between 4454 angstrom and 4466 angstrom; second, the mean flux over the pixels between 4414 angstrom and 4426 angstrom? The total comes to 37.2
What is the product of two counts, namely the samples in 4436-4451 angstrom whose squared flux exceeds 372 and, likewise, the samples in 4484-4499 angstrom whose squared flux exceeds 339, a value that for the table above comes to 12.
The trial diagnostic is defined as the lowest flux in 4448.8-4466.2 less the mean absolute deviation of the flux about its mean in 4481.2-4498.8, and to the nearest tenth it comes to 16.8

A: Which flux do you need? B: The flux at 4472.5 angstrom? 18.5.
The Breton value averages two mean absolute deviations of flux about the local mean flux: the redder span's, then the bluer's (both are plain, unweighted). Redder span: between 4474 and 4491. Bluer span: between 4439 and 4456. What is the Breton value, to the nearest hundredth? 0.92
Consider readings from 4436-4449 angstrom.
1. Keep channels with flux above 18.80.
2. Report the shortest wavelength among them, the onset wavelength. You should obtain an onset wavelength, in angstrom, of 4440.0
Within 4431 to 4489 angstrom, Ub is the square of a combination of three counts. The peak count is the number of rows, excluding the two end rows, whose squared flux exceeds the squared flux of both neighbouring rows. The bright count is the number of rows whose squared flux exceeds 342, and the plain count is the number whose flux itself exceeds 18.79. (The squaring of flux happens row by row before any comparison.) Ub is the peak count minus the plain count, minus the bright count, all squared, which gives 361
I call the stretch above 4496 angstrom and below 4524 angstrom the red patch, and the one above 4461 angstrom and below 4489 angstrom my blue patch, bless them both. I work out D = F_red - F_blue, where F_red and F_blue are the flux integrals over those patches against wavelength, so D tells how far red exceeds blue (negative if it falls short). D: 7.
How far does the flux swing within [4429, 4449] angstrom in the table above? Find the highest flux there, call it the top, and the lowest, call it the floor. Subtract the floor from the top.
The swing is 3.8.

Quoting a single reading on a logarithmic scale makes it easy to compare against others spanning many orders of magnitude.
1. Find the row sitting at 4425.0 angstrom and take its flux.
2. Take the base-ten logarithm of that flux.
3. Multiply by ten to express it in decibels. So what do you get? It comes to 13.0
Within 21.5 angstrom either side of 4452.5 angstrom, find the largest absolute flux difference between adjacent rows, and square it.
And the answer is 14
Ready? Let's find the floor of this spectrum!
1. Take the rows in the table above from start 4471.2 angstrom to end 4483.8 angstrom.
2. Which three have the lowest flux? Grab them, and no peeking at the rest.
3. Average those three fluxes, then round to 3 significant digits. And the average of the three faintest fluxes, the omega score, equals 18.3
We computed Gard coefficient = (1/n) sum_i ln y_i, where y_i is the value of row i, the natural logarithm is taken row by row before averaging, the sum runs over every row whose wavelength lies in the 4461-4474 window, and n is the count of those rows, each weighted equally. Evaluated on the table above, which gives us 2.90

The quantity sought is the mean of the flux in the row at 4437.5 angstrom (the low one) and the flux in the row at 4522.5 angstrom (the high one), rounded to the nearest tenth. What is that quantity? 19.0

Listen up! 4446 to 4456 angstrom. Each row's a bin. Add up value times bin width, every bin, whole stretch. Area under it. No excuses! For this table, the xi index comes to 190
